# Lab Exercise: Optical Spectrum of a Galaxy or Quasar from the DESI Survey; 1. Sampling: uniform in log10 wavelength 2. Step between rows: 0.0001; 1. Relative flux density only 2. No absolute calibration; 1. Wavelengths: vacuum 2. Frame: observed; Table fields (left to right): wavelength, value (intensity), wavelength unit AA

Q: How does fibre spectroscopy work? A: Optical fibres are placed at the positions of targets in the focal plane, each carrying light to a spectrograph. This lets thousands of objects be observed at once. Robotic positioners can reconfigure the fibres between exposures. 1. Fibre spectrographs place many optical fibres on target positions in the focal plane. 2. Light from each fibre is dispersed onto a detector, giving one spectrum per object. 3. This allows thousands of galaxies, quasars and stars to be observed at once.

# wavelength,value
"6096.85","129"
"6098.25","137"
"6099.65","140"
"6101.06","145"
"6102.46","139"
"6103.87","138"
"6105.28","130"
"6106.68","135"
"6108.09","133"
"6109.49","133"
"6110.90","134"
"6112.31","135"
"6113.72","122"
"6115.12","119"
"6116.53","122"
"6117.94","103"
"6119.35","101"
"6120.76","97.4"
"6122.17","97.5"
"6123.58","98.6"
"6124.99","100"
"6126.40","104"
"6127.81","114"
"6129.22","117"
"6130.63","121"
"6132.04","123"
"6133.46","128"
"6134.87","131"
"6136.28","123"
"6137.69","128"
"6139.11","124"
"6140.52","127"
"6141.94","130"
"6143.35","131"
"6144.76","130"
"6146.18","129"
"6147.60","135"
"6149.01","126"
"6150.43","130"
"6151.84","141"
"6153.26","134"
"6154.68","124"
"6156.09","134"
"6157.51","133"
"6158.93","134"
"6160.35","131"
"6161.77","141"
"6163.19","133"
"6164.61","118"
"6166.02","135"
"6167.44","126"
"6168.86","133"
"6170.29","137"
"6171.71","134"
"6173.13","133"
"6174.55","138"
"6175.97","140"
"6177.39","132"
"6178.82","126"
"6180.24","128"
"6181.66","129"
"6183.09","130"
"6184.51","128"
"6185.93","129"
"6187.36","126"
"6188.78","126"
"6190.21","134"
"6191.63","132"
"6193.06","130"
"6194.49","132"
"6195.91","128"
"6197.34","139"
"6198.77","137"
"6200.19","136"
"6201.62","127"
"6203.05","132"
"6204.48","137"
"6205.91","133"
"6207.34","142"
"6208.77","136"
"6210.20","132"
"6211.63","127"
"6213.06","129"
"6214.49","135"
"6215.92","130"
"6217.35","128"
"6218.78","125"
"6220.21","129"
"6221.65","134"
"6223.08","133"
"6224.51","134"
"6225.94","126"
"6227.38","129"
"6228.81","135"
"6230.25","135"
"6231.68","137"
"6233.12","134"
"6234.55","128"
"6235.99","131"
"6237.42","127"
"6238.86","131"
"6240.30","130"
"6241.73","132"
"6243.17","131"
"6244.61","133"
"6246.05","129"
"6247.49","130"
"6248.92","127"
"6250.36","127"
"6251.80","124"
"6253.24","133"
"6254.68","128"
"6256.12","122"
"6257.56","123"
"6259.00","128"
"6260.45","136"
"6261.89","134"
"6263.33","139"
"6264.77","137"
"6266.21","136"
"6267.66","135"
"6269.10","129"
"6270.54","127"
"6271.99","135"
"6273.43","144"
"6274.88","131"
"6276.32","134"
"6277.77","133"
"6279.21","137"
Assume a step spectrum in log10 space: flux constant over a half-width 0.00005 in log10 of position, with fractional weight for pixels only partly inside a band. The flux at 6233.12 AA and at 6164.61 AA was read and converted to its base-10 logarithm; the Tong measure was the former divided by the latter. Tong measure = 1.03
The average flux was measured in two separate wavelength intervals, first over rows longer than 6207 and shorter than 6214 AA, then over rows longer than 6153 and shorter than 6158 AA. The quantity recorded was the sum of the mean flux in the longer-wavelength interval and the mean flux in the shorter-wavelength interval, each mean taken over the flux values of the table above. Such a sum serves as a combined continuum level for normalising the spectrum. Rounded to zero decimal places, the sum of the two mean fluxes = 264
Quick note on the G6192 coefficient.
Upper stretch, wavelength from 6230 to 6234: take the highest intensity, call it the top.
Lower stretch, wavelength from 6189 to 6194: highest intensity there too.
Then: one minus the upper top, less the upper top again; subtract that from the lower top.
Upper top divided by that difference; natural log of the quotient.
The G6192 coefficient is -1.09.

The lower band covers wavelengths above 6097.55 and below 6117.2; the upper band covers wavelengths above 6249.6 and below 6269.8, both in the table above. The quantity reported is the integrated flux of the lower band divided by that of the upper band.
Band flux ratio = 0.99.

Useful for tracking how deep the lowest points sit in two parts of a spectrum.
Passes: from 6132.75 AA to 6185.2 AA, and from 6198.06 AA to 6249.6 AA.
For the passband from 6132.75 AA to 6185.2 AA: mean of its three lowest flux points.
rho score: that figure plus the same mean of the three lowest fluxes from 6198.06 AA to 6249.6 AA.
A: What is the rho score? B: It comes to 248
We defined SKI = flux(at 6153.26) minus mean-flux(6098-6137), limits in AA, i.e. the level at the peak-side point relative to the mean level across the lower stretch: 12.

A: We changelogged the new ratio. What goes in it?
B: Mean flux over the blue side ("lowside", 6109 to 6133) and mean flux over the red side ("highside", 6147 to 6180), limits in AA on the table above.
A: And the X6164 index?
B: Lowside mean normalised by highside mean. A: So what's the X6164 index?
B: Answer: 0.86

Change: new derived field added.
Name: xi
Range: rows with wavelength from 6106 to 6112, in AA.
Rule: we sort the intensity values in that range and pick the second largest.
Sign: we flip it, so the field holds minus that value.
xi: -134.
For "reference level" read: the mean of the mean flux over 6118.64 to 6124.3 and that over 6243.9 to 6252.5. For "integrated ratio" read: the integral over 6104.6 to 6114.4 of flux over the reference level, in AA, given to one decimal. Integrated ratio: 11.4 AA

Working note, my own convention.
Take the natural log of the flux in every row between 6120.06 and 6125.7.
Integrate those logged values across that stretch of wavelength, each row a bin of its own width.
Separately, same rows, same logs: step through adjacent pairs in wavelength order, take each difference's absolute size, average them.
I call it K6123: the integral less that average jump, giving 25.9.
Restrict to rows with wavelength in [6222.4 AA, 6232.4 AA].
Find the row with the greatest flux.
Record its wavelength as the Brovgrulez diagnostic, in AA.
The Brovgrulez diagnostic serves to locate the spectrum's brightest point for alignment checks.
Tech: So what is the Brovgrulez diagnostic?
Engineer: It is 6231.68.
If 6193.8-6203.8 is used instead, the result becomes 6197.34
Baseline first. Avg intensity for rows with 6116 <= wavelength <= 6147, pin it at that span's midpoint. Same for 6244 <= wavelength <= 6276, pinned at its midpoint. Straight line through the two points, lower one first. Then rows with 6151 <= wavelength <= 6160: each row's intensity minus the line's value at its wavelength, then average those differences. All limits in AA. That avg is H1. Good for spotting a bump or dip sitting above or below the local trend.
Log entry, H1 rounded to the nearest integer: 13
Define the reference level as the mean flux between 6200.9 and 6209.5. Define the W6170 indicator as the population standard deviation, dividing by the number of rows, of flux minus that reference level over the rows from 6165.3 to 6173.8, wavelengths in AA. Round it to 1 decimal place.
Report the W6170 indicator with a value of 3.4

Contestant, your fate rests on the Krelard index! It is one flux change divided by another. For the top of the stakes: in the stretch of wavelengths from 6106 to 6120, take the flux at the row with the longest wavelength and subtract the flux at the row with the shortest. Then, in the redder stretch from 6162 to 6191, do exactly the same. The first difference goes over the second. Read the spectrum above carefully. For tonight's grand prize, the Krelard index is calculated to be -34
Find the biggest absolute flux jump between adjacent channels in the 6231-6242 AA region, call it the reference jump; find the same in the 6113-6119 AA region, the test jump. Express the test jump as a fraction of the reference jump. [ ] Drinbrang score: 3.2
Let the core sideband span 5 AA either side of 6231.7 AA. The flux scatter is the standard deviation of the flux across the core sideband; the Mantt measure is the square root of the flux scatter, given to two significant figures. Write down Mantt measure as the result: 1.8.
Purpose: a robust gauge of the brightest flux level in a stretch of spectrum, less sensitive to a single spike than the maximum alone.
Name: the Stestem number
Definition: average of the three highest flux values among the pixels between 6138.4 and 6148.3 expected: 132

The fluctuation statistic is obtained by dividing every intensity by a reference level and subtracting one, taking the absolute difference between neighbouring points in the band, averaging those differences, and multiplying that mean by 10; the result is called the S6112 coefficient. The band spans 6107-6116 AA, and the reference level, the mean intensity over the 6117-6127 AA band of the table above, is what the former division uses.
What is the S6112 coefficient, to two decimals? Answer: 0.36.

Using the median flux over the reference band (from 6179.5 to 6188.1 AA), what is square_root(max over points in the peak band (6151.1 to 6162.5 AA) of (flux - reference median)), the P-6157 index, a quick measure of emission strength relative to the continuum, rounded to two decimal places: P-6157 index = 3.54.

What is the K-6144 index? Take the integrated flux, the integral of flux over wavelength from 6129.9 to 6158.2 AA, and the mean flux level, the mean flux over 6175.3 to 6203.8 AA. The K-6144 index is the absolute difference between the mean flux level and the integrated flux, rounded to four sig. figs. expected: 3522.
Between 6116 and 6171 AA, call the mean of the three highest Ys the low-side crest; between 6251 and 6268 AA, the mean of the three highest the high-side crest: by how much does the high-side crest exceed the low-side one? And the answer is -2.3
